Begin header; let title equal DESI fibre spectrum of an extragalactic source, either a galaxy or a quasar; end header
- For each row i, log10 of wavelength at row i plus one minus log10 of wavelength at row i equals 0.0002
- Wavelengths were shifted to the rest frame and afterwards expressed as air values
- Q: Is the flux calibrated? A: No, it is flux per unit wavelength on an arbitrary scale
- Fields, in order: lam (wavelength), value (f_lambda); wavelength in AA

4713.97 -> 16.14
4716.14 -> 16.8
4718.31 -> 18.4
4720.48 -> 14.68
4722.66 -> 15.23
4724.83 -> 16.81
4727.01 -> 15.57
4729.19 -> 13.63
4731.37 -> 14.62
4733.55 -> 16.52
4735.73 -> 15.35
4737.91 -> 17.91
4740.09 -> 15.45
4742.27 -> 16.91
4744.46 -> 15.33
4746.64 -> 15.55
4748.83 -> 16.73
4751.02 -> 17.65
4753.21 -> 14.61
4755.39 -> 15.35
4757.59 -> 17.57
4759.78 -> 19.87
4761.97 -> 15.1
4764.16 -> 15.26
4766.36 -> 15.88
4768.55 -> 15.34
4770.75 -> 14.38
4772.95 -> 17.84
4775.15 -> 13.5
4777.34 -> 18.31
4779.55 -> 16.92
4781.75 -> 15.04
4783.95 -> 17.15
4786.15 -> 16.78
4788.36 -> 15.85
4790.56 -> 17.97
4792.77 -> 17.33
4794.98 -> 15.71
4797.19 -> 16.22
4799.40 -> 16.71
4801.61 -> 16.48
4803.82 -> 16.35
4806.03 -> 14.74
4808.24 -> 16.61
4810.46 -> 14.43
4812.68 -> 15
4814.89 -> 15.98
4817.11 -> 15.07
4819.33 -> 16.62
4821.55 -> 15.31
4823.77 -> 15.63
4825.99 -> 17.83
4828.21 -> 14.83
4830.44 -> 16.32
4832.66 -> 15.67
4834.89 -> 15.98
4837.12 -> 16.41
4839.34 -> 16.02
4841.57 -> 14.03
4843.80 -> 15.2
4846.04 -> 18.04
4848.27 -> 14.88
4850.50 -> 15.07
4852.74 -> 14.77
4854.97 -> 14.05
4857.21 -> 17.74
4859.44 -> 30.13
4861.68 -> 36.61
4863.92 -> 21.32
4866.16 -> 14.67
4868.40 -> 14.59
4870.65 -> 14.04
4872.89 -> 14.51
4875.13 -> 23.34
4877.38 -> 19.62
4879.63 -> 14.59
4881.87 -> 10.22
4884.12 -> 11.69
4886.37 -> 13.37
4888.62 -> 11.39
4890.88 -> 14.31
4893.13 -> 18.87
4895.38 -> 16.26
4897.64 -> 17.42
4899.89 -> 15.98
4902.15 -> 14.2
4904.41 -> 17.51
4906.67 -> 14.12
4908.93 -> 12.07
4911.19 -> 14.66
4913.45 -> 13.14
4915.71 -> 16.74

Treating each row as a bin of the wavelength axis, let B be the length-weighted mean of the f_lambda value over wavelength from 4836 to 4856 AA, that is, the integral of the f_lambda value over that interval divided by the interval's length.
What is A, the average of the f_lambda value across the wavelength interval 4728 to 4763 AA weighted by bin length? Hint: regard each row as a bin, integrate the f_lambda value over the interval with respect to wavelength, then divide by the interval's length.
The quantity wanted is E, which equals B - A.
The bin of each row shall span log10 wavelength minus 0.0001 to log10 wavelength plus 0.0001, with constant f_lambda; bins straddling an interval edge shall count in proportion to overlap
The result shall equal -0.74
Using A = 16.1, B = 15.4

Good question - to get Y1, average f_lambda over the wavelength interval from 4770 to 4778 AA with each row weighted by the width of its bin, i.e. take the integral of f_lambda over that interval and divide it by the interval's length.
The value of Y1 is 16.0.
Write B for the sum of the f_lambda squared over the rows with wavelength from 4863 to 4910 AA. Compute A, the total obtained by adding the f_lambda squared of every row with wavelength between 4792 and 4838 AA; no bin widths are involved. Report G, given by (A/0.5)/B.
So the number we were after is 2.06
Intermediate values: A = 5367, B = 5220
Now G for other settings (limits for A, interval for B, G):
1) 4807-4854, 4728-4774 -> 1.91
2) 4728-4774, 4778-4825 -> 2.00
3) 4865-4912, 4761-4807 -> 1.81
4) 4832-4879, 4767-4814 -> 2.70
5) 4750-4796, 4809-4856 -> 2.21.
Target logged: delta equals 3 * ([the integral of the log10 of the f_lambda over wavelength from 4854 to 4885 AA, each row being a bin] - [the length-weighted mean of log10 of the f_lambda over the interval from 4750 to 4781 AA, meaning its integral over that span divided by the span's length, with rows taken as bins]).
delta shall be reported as 112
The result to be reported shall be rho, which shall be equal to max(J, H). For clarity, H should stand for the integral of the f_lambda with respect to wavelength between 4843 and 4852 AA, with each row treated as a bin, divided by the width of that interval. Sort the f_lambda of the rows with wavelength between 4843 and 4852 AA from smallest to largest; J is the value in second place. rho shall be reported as 15.8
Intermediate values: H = 15.8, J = 15.07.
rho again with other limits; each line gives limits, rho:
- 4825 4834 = 16.1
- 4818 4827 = 16.3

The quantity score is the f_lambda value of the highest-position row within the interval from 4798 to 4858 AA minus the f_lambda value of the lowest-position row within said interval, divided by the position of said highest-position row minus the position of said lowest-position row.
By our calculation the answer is 0.02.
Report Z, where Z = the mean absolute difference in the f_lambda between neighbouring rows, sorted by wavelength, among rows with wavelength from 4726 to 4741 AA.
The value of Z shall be 1.8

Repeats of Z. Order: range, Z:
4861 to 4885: 4.6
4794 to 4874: 2.2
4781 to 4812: 1.1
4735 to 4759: 1.6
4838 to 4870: 4.2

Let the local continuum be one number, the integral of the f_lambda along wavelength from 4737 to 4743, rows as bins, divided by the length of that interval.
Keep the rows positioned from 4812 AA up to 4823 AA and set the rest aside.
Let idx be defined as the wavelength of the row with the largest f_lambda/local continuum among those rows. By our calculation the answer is 4819.33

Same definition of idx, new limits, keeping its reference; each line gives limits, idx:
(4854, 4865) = 4861.68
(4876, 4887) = 4877.38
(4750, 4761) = 4759.78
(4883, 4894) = 4893.13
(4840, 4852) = 4846.04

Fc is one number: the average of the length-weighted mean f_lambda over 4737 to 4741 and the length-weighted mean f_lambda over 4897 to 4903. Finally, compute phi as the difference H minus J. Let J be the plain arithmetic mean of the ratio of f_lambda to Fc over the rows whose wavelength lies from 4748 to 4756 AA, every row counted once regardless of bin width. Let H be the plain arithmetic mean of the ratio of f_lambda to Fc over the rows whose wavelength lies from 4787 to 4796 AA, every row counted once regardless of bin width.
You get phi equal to 0.039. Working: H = 1.028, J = 0.99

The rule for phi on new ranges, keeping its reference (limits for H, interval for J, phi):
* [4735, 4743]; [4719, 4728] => 0.051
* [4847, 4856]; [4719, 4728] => -0.054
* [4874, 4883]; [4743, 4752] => 0.039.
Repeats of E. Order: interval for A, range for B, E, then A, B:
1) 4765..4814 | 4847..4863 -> 4.36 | 16.1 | 20.5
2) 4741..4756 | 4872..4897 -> -0.70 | 16.0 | 15.3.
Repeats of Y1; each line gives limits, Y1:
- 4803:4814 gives 15.4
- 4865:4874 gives 14.5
